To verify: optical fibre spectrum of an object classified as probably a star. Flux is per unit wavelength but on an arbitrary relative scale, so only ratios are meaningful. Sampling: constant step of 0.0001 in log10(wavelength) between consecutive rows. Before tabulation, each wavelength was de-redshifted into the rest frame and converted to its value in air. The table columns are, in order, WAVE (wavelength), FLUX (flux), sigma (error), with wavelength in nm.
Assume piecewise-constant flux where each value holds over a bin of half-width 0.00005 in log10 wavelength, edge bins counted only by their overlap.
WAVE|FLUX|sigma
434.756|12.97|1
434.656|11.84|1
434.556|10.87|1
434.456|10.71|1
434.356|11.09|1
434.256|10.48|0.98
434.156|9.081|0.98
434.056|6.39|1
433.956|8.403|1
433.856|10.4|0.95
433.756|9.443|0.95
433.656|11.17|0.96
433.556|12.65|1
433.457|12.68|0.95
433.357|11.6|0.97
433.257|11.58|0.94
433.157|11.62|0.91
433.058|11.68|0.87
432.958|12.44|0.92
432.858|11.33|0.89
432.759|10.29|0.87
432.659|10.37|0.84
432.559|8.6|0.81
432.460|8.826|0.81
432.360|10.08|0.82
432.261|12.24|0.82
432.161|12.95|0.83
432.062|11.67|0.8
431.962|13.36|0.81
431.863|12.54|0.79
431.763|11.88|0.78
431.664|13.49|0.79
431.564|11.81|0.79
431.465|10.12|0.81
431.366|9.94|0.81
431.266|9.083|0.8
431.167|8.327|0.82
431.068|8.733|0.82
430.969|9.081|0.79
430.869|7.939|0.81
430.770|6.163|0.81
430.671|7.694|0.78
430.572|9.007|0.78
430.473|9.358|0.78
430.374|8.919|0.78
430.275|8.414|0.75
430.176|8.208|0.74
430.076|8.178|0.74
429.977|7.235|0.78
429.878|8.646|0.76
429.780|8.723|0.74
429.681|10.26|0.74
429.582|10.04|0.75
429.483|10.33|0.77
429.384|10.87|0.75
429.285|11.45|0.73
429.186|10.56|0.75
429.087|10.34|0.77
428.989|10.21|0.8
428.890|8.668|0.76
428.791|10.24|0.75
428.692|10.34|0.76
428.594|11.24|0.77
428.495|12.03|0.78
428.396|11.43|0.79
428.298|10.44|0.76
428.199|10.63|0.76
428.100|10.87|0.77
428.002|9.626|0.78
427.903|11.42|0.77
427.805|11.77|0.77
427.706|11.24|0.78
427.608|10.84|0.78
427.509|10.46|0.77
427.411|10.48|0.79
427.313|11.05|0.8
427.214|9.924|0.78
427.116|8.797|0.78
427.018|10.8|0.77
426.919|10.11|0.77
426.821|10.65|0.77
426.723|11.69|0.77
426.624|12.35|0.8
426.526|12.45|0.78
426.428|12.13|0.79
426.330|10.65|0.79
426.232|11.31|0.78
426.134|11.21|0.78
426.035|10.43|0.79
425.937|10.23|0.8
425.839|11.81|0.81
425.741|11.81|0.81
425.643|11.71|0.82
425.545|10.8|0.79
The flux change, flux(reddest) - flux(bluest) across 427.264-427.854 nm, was 0.72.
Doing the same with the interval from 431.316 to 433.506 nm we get 2.74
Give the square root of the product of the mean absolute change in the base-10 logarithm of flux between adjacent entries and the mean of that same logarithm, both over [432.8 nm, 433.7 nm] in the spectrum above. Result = 0.149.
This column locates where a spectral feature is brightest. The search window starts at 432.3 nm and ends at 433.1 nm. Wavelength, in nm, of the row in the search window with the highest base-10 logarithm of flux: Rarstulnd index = 432.958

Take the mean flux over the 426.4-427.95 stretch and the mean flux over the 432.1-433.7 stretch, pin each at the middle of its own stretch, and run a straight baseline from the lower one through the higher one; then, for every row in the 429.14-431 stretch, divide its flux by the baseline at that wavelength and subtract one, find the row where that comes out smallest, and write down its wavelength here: 430.770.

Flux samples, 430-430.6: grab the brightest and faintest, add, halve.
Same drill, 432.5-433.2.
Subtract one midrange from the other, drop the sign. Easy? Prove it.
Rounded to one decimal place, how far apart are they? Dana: 1.8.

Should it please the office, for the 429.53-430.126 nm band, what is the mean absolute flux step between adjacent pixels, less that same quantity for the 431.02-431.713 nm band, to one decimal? -0.1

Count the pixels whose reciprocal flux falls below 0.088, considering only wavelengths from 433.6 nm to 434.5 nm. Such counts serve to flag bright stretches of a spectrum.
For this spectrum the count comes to 0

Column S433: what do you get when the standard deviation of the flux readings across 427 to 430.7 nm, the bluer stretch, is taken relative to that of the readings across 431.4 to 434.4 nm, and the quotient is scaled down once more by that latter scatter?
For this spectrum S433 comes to 0.45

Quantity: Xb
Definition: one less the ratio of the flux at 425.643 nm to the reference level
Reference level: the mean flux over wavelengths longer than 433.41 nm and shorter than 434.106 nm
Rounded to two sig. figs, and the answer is -0.15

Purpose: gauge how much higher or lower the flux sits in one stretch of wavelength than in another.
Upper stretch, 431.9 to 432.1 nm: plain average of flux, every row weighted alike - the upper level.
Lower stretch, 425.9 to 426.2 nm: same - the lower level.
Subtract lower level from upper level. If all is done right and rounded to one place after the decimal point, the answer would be 1.9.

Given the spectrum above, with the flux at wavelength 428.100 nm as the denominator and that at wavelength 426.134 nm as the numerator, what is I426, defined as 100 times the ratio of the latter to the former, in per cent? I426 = 103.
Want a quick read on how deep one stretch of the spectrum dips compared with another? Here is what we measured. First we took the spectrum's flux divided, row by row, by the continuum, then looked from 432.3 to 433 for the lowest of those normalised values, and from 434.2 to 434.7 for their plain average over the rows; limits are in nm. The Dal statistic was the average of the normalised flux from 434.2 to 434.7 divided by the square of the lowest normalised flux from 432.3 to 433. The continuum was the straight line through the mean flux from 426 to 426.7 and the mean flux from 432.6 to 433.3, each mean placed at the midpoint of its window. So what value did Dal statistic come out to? 1.69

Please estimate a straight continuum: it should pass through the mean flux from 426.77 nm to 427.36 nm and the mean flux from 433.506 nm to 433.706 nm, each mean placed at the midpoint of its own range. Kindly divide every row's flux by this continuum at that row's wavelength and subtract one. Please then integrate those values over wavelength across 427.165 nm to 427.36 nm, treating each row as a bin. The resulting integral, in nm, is 0.004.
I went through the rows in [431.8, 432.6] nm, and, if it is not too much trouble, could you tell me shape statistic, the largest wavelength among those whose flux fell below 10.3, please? 432.559 nm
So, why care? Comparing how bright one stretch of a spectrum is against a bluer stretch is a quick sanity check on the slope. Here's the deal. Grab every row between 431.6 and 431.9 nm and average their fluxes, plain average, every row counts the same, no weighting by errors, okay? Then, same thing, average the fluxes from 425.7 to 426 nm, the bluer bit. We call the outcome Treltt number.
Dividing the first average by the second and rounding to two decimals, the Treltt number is 1.12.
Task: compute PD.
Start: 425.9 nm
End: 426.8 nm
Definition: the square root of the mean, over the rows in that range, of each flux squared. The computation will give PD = 11.4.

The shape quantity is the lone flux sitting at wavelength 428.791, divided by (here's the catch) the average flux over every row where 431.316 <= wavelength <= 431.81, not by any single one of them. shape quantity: 0.89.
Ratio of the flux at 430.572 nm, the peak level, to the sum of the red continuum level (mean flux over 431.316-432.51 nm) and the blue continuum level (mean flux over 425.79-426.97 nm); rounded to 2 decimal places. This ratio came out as 0.39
